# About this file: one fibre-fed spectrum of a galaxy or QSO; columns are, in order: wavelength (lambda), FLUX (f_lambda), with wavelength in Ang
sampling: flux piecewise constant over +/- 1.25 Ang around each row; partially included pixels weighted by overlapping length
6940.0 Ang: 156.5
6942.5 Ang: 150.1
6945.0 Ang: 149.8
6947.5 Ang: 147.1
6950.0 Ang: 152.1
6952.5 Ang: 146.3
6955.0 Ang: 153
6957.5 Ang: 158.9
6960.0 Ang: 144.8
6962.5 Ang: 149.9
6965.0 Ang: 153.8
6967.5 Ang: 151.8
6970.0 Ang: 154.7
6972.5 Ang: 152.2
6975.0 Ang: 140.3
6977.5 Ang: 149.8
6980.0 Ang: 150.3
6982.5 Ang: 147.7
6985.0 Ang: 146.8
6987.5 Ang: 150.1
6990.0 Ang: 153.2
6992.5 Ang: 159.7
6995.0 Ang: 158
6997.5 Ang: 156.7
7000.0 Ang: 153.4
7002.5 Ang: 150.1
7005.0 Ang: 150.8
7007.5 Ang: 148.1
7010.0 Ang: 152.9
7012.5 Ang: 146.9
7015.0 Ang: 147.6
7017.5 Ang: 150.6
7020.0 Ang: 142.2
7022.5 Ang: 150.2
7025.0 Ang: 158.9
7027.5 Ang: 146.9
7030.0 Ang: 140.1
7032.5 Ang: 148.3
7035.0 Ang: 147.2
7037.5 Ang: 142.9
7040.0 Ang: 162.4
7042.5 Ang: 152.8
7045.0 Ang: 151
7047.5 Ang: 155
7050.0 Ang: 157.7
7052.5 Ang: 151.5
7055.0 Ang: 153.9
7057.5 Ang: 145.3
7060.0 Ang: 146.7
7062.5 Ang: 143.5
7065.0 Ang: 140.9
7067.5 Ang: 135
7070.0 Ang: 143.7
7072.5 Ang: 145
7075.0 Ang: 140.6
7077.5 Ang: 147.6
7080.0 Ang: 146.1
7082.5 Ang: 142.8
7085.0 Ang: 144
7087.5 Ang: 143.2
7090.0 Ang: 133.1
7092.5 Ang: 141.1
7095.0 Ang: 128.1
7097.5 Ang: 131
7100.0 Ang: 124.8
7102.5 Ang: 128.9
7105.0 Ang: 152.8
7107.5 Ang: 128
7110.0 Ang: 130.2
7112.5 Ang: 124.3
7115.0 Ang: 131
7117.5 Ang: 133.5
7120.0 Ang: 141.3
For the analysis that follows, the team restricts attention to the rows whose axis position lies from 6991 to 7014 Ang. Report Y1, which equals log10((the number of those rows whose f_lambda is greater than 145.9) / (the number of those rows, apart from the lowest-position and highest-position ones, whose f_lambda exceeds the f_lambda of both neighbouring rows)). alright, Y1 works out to 0.7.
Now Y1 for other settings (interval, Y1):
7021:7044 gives 0.4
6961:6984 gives 0.4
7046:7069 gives 0.2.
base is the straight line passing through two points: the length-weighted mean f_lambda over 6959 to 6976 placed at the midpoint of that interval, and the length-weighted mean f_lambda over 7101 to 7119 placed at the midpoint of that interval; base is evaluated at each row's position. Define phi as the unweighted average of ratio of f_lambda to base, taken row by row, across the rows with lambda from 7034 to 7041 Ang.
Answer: 1.07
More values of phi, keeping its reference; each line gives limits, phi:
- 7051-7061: 1.07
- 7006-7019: 1.03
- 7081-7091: 1.04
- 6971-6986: 1.00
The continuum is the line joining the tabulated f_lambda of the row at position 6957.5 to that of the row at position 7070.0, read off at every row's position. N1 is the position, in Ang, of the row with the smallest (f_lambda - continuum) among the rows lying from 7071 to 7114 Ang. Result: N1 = 7100.0 Ang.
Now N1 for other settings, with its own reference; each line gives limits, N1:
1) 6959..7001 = 6975.0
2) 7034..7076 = 7067.5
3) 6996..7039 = 7030.0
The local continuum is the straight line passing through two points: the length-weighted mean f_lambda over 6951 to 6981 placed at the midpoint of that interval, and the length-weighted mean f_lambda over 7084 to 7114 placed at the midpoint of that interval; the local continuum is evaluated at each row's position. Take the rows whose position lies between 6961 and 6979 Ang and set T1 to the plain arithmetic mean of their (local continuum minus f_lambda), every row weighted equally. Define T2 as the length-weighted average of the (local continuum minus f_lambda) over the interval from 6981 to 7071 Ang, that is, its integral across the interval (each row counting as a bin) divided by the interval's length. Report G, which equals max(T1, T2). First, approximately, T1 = 0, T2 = -7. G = 0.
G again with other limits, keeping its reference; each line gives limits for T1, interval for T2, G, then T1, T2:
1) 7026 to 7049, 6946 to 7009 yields -2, -8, -2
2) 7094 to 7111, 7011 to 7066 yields 2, 2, -8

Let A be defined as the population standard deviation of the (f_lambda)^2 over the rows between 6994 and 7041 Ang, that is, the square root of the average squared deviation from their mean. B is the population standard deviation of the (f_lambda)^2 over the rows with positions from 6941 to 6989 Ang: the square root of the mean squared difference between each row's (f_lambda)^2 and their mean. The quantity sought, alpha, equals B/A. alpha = 0.7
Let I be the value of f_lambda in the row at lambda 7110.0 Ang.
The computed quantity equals 130.2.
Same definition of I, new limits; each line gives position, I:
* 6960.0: 144.8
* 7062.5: 143.5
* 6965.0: 153.8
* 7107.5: 128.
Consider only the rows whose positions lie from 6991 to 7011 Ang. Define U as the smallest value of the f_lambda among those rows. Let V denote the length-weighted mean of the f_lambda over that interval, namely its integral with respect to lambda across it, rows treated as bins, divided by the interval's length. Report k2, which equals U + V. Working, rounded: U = 148.1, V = 153.7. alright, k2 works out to 302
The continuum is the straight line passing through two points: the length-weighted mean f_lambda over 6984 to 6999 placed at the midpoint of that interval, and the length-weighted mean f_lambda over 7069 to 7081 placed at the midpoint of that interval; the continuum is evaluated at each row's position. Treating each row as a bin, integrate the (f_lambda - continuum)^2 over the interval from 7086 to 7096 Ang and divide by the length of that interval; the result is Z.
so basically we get 70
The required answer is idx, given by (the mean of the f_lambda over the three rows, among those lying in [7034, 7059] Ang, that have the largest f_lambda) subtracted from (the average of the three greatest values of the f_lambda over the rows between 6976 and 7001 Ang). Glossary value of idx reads 0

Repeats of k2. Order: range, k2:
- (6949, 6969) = 296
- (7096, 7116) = 256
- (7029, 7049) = 290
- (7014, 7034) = 288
